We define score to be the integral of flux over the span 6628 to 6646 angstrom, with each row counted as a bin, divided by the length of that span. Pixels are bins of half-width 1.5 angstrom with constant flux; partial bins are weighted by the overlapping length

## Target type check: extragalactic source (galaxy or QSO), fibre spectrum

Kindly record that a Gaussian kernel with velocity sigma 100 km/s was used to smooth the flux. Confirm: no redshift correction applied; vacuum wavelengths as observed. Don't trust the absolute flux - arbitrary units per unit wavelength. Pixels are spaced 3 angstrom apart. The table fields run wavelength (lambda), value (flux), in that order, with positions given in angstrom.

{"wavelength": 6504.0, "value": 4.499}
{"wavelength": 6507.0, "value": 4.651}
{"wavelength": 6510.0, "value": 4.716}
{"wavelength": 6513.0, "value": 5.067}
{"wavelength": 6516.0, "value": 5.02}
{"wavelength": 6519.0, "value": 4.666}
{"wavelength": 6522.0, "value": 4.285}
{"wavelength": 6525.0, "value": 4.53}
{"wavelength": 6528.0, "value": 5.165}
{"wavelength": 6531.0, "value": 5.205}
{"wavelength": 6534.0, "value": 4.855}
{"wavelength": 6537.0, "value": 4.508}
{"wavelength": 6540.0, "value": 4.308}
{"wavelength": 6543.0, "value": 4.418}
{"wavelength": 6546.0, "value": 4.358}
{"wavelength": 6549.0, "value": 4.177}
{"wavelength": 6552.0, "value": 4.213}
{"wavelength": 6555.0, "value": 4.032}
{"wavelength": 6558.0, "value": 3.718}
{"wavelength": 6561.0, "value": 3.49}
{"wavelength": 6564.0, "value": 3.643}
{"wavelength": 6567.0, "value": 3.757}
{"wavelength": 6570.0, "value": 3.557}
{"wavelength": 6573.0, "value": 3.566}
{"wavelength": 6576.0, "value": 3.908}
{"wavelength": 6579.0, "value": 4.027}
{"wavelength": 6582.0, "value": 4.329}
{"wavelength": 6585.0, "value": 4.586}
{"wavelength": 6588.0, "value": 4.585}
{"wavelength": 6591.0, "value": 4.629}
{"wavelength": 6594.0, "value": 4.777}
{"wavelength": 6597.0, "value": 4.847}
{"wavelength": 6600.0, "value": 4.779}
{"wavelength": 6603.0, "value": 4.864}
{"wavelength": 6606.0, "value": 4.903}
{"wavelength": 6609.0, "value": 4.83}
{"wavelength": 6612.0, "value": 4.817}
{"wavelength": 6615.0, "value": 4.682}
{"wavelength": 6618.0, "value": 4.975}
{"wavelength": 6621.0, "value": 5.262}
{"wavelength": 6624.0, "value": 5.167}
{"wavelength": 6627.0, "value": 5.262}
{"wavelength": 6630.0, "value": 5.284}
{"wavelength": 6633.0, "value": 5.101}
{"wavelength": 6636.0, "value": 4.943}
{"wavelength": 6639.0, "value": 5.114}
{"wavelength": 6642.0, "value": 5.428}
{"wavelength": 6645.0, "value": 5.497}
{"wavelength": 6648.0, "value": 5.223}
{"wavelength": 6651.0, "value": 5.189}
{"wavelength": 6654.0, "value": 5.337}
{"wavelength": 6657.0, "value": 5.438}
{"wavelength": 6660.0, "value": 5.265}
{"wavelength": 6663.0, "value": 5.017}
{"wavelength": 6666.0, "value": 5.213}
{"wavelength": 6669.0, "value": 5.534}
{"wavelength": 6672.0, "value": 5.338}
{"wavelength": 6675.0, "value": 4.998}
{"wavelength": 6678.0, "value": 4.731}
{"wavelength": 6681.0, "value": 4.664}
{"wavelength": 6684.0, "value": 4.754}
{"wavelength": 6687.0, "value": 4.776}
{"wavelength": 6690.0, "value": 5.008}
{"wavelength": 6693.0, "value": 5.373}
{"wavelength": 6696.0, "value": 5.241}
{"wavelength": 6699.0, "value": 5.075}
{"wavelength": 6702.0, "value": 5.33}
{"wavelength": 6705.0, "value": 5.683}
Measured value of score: 5.2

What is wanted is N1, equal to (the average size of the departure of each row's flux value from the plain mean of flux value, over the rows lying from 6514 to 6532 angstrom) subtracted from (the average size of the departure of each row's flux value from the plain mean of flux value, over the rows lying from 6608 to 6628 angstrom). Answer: -0.120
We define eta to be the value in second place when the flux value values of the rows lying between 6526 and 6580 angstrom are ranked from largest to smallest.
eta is 5.165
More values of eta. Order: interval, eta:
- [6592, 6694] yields 5.497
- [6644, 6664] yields 5.438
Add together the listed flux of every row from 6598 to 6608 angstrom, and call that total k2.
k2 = 14.5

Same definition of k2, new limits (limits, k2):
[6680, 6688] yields 14.2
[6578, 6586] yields 12.9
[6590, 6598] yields 14.3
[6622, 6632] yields 15.7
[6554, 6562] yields 11.2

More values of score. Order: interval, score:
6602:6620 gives 4.9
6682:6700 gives 5.0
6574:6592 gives 4.3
